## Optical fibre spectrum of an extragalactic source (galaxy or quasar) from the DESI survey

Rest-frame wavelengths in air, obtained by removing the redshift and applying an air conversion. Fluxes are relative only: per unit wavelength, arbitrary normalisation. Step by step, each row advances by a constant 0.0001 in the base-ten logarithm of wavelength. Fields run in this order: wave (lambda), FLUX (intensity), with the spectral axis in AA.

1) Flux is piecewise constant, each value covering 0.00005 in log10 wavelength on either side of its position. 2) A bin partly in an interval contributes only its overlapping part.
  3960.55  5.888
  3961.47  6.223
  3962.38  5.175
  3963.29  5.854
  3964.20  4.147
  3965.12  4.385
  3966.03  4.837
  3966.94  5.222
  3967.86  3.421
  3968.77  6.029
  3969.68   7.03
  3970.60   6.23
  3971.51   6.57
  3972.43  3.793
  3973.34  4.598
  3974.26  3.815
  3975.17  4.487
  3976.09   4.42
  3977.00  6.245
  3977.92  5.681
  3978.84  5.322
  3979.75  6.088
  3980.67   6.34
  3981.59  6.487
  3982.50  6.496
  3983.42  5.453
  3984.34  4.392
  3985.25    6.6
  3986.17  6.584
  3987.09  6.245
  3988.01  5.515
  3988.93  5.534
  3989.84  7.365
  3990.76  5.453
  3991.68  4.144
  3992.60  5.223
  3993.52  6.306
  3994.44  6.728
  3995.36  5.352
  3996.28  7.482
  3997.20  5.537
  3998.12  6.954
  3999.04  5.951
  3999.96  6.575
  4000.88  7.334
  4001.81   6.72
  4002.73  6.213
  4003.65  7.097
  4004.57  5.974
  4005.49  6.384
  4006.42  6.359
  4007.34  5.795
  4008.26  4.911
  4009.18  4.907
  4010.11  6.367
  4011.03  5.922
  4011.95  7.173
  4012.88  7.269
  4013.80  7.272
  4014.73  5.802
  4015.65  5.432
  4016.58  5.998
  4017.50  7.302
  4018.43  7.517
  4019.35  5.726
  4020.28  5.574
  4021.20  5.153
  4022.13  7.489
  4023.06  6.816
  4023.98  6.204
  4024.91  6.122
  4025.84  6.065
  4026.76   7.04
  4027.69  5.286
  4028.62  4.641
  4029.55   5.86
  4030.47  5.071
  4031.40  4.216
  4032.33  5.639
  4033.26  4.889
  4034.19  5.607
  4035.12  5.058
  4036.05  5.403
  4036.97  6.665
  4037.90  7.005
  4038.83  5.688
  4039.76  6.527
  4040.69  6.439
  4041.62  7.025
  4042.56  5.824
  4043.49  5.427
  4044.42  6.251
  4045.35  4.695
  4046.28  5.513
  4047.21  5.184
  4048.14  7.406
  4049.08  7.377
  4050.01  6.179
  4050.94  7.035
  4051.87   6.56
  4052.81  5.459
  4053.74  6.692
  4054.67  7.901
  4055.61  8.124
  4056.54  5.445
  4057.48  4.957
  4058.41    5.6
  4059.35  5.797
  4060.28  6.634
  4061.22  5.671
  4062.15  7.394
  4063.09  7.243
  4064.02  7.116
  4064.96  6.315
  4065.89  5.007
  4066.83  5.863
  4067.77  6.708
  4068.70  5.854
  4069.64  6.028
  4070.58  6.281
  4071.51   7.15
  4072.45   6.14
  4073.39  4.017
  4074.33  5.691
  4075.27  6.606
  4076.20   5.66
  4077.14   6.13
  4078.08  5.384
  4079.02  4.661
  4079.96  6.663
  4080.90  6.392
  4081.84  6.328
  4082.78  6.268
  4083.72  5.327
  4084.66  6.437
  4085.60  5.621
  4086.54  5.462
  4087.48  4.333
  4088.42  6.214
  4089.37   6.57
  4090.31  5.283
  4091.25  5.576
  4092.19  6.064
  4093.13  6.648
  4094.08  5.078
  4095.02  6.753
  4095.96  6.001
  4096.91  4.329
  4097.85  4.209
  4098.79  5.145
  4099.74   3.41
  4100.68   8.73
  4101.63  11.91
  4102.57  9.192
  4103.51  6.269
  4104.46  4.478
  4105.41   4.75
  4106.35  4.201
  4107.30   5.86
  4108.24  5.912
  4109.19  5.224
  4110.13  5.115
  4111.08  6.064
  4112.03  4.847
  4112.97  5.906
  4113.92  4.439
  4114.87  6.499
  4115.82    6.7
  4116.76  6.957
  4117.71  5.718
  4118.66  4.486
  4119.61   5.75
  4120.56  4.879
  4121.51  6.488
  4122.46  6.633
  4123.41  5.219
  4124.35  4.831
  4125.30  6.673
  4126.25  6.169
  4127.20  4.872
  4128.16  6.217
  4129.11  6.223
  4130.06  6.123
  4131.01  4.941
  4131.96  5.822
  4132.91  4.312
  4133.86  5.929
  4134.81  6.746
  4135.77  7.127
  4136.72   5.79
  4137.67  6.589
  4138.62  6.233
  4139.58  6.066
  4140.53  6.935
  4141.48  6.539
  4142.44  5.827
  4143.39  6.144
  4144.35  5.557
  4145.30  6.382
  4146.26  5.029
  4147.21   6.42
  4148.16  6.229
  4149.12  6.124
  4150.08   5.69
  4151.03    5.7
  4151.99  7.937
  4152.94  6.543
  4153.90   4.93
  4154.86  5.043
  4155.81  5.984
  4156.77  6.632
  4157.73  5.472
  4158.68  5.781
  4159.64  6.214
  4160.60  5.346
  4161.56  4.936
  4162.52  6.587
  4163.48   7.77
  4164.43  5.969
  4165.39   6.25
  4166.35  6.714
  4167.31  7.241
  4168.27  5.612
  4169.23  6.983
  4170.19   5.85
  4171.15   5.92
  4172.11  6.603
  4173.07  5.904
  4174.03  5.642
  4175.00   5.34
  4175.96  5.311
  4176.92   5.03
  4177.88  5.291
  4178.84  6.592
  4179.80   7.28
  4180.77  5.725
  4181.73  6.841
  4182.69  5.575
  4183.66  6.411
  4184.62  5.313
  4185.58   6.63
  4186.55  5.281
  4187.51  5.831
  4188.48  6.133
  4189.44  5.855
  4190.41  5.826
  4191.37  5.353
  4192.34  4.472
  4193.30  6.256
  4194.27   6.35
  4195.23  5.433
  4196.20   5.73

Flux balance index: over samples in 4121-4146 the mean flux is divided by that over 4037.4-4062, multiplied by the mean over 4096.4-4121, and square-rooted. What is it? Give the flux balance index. 2.36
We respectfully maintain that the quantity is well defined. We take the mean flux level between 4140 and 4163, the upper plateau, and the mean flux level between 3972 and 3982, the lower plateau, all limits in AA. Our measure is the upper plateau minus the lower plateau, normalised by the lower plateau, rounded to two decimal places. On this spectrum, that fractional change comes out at 0.15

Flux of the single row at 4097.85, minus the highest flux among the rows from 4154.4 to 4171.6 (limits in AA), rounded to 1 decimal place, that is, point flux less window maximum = -3.6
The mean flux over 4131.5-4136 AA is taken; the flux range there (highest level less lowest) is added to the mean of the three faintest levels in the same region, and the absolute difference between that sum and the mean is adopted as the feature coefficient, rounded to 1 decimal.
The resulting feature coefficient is 2.2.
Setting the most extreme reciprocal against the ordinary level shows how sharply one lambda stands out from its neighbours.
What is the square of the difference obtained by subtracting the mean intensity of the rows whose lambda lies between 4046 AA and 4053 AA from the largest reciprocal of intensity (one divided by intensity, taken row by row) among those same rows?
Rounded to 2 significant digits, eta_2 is 38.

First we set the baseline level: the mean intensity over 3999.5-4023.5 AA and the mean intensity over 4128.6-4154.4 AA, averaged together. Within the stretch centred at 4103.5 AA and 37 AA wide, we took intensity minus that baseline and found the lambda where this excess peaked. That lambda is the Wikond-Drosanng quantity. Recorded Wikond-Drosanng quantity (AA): 4101.63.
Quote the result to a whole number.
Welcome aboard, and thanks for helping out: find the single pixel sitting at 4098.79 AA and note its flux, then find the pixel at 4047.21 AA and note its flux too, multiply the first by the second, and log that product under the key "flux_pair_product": 27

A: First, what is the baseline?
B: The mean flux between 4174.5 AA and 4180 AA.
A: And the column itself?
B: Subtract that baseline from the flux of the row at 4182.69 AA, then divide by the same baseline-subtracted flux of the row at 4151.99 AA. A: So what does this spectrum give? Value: -0.1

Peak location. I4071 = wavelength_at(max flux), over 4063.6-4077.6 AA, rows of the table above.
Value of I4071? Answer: 4071.51 AA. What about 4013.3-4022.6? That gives 4018.43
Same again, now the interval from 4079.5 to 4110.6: 4101.63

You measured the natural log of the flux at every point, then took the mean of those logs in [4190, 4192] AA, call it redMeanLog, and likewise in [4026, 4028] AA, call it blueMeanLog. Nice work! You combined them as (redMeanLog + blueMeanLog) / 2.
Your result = 1.76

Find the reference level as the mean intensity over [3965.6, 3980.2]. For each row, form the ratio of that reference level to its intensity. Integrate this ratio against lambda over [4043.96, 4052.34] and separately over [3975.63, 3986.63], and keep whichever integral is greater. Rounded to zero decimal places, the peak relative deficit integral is 10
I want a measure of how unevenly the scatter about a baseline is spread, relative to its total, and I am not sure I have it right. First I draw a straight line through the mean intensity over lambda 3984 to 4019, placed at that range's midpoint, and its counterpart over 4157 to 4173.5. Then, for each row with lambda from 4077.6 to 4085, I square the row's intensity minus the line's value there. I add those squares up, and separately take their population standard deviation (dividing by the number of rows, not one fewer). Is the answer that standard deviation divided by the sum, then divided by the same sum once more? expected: 0.044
